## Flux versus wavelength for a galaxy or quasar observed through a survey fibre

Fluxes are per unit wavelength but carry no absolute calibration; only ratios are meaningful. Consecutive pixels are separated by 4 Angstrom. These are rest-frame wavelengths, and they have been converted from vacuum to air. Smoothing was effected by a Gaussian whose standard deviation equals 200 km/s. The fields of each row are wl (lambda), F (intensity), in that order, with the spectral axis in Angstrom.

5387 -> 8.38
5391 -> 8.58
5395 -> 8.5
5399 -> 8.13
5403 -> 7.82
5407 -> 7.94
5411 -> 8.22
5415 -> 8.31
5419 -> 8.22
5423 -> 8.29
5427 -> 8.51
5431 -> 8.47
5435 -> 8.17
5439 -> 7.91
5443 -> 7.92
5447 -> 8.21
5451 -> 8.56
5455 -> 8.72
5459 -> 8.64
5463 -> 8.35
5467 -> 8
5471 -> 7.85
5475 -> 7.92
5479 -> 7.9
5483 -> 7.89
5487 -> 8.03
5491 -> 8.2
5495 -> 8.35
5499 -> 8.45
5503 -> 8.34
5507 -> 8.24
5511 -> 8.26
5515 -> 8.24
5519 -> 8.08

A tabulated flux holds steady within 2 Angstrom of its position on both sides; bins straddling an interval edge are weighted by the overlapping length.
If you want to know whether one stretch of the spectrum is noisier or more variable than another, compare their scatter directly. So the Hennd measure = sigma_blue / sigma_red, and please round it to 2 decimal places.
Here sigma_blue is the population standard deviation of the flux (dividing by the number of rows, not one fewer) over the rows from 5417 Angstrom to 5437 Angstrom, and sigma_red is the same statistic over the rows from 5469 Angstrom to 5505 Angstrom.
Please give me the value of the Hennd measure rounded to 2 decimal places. 0.61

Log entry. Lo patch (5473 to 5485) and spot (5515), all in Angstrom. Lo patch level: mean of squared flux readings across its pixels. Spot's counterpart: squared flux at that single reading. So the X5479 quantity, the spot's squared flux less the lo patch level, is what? 5.4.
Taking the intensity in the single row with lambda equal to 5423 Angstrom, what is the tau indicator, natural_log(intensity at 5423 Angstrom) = 2.12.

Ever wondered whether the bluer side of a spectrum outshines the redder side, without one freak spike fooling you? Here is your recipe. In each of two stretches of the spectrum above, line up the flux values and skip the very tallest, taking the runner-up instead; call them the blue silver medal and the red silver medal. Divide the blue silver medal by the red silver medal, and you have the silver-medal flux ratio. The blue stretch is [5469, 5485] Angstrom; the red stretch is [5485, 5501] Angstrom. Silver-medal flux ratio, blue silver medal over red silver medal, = 0.95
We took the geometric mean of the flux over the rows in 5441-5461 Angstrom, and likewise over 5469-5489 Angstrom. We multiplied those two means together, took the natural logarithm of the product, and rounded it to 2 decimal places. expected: 4.20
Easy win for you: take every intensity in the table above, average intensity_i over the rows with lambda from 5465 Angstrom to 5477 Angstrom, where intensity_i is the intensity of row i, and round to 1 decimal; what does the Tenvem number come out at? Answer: 7.9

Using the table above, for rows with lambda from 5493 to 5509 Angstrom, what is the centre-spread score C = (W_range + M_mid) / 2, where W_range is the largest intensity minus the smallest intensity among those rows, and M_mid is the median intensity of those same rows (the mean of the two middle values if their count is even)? 4.28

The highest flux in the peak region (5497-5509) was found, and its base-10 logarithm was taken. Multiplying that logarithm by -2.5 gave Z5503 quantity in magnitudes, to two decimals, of -2.32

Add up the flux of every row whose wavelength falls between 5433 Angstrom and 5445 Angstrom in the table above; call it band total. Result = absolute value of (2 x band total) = 48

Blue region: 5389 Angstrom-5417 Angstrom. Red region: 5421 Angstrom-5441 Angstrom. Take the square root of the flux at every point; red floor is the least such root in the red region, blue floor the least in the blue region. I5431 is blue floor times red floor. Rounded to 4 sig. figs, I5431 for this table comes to 7.865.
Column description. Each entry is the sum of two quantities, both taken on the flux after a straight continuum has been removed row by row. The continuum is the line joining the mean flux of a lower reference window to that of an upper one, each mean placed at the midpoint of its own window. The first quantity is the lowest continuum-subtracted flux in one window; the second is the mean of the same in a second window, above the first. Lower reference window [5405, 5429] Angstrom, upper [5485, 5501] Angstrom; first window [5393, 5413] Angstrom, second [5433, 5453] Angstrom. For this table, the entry -0.5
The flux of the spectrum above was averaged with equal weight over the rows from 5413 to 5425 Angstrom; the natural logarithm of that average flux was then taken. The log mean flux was 2.11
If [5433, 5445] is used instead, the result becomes 2.08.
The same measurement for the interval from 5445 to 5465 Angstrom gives 2.14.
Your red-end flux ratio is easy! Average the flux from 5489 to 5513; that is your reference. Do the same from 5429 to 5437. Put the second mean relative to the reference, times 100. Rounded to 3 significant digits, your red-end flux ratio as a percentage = 100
